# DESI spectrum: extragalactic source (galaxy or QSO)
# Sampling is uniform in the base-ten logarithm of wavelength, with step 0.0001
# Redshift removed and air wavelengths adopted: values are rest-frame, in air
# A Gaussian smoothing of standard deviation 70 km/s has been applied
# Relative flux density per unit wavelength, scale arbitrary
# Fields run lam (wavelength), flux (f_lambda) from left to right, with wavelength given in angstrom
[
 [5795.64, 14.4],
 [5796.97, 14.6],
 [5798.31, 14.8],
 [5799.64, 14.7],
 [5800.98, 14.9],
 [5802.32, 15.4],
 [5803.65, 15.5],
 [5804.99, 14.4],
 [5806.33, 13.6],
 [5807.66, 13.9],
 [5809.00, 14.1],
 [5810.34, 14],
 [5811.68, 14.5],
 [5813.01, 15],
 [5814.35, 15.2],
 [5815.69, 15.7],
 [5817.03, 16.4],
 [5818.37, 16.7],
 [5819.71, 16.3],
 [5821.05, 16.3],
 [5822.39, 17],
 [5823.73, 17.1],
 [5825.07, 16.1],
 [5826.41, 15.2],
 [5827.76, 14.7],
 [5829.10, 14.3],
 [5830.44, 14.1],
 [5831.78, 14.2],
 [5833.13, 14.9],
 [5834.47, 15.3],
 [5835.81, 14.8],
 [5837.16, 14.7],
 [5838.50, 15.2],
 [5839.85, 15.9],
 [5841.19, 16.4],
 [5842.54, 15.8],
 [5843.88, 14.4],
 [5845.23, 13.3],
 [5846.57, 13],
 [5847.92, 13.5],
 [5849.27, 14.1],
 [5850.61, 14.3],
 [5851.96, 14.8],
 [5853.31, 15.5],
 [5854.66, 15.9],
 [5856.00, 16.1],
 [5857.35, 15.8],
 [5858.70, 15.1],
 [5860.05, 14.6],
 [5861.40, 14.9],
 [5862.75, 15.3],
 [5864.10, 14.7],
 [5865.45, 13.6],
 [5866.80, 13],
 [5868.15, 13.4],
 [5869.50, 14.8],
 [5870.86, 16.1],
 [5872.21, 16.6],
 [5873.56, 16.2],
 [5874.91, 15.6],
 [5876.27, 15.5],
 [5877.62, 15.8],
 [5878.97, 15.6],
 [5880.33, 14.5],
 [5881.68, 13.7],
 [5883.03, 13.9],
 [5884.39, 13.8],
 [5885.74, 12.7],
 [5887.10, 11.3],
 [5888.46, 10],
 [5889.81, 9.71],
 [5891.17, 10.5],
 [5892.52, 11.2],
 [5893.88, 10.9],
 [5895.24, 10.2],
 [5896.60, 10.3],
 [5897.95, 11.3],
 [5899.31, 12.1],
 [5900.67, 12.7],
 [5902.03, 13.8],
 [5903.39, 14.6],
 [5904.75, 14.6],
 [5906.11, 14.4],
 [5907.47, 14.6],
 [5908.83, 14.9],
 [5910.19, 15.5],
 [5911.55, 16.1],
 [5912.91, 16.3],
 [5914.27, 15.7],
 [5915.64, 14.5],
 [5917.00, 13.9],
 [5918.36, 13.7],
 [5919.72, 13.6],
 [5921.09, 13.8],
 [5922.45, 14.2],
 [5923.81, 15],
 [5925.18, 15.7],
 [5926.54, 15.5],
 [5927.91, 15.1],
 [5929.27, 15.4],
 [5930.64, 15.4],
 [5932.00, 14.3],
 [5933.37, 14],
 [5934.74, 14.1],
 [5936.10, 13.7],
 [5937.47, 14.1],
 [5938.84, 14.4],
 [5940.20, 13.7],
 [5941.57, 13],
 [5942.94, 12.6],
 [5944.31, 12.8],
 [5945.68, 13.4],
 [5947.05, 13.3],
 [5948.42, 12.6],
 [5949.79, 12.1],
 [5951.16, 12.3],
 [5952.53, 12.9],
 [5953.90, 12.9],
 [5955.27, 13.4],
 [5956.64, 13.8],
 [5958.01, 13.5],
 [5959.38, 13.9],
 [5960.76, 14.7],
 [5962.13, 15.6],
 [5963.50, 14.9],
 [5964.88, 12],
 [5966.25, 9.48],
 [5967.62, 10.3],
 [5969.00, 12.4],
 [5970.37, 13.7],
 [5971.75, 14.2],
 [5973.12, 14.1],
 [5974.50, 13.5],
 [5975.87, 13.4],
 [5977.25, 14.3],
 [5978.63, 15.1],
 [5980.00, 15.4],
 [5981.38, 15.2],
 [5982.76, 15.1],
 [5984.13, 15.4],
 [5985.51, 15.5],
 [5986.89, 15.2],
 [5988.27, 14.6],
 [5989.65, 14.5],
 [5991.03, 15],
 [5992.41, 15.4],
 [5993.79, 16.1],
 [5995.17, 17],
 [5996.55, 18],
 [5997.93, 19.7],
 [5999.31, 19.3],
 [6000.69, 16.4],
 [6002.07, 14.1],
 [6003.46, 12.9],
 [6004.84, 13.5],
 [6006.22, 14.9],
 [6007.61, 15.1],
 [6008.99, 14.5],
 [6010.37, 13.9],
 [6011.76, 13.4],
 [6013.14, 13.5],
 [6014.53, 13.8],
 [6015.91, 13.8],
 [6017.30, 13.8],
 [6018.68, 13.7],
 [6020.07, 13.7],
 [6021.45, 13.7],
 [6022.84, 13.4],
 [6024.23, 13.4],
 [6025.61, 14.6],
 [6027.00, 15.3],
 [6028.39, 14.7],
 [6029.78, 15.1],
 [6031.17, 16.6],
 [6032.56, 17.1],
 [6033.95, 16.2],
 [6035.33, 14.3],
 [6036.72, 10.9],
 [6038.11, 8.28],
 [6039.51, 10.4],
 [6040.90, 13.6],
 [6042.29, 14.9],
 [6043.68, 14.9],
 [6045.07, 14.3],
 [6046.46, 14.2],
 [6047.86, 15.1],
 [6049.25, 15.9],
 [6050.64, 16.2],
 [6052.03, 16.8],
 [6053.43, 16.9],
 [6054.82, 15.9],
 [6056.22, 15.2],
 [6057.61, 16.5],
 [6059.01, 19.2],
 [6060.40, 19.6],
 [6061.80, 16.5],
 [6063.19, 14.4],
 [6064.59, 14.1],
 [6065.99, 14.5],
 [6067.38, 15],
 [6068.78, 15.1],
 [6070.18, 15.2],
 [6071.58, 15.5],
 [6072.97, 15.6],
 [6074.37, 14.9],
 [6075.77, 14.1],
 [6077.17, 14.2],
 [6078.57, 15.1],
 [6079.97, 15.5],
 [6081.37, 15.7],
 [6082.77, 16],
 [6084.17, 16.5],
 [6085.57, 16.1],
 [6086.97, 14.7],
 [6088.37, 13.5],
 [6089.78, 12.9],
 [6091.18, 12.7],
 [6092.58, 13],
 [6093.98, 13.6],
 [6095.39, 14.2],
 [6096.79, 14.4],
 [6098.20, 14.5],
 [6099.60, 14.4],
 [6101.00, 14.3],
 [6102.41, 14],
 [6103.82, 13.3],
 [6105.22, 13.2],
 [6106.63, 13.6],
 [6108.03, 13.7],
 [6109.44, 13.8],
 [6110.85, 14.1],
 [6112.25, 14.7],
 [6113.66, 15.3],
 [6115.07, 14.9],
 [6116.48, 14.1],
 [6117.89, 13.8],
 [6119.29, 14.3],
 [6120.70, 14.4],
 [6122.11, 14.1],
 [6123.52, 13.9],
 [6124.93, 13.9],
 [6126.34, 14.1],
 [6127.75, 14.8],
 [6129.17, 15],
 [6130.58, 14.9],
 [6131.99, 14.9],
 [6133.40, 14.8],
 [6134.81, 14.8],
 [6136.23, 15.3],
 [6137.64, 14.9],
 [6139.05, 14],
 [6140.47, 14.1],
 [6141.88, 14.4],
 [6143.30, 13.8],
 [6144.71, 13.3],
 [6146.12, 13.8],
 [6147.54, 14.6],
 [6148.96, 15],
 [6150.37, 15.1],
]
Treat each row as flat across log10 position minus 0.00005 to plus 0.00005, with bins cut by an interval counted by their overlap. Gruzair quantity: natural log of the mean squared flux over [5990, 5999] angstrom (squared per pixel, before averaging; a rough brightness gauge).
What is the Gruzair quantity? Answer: 5.66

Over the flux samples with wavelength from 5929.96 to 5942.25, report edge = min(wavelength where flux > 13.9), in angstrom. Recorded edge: 5930.64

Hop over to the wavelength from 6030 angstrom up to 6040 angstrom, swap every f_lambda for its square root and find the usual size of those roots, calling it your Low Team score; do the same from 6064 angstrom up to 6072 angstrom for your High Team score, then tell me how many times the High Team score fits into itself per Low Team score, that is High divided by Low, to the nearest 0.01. 1.06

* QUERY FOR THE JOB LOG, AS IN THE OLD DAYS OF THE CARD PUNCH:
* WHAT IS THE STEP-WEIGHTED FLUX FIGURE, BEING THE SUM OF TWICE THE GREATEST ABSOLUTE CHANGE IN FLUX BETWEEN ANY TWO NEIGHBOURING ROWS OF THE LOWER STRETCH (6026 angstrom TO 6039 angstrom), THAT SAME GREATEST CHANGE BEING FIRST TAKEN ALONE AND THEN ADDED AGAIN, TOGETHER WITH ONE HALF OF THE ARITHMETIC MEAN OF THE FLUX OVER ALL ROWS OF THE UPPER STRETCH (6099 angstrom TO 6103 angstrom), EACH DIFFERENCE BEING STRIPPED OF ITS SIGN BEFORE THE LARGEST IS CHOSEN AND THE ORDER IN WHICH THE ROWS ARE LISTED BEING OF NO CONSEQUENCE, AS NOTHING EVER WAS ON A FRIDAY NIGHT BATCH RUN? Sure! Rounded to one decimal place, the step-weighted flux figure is 13.9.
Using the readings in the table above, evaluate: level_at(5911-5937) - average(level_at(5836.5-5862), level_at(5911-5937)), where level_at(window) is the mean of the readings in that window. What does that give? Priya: -0.09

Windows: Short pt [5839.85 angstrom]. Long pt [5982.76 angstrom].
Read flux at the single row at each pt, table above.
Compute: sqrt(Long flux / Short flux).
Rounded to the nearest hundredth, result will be 0.97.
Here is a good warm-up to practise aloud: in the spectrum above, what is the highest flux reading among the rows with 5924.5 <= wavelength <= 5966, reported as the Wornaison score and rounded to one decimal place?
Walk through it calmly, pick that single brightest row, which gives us 15.7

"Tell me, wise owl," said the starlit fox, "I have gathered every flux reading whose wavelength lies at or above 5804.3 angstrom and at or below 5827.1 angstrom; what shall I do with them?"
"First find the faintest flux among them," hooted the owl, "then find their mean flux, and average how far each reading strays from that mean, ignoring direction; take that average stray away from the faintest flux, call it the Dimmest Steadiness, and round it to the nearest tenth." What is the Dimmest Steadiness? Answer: 12.6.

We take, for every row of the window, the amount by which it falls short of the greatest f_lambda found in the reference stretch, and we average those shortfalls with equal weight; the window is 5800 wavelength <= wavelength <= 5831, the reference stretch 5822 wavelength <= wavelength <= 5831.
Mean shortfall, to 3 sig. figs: 1.87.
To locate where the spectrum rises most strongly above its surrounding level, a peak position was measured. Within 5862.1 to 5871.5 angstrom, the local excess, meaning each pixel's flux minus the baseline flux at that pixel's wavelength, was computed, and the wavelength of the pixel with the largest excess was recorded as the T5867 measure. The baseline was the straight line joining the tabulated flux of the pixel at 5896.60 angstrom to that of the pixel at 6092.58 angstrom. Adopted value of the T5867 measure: 5870.86 angstrom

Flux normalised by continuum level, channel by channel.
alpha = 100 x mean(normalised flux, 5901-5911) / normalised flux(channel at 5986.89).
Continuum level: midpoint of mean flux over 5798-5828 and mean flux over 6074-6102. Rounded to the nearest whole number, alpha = 96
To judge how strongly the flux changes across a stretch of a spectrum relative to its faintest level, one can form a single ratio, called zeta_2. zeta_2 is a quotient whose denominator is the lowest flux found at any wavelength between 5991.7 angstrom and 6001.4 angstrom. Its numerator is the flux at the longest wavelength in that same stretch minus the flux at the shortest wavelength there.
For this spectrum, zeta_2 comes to 0.065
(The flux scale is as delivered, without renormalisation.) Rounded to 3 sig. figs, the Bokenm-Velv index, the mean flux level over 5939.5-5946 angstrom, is 13.1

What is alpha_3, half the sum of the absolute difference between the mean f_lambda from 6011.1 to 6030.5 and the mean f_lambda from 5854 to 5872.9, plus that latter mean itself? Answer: 8.0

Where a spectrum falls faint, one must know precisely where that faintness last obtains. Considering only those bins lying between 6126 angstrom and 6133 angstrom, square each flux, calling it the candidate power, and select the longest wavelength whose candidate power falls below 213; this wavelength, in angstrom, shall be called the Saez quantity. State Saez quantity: 6126.34 angstrom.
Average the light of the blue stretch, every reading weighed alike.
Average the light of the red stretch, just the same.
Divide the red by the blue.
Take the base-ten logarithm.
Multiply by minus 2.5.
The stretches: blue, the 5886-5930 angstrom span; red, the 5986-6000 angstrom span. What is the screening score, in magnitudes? -0.22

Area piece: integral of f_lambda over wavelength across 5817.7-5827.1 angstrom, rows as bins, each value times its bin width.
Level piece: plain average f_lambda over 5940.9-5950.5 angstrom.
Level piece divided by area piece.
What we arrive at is 0.083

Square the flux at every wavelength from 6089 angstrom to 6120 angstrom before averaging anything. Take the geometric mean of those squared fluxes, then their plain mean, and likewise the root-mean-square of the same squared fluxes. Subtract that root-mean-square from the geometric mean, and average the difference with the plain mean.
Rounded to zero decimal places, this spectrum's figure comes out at 97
